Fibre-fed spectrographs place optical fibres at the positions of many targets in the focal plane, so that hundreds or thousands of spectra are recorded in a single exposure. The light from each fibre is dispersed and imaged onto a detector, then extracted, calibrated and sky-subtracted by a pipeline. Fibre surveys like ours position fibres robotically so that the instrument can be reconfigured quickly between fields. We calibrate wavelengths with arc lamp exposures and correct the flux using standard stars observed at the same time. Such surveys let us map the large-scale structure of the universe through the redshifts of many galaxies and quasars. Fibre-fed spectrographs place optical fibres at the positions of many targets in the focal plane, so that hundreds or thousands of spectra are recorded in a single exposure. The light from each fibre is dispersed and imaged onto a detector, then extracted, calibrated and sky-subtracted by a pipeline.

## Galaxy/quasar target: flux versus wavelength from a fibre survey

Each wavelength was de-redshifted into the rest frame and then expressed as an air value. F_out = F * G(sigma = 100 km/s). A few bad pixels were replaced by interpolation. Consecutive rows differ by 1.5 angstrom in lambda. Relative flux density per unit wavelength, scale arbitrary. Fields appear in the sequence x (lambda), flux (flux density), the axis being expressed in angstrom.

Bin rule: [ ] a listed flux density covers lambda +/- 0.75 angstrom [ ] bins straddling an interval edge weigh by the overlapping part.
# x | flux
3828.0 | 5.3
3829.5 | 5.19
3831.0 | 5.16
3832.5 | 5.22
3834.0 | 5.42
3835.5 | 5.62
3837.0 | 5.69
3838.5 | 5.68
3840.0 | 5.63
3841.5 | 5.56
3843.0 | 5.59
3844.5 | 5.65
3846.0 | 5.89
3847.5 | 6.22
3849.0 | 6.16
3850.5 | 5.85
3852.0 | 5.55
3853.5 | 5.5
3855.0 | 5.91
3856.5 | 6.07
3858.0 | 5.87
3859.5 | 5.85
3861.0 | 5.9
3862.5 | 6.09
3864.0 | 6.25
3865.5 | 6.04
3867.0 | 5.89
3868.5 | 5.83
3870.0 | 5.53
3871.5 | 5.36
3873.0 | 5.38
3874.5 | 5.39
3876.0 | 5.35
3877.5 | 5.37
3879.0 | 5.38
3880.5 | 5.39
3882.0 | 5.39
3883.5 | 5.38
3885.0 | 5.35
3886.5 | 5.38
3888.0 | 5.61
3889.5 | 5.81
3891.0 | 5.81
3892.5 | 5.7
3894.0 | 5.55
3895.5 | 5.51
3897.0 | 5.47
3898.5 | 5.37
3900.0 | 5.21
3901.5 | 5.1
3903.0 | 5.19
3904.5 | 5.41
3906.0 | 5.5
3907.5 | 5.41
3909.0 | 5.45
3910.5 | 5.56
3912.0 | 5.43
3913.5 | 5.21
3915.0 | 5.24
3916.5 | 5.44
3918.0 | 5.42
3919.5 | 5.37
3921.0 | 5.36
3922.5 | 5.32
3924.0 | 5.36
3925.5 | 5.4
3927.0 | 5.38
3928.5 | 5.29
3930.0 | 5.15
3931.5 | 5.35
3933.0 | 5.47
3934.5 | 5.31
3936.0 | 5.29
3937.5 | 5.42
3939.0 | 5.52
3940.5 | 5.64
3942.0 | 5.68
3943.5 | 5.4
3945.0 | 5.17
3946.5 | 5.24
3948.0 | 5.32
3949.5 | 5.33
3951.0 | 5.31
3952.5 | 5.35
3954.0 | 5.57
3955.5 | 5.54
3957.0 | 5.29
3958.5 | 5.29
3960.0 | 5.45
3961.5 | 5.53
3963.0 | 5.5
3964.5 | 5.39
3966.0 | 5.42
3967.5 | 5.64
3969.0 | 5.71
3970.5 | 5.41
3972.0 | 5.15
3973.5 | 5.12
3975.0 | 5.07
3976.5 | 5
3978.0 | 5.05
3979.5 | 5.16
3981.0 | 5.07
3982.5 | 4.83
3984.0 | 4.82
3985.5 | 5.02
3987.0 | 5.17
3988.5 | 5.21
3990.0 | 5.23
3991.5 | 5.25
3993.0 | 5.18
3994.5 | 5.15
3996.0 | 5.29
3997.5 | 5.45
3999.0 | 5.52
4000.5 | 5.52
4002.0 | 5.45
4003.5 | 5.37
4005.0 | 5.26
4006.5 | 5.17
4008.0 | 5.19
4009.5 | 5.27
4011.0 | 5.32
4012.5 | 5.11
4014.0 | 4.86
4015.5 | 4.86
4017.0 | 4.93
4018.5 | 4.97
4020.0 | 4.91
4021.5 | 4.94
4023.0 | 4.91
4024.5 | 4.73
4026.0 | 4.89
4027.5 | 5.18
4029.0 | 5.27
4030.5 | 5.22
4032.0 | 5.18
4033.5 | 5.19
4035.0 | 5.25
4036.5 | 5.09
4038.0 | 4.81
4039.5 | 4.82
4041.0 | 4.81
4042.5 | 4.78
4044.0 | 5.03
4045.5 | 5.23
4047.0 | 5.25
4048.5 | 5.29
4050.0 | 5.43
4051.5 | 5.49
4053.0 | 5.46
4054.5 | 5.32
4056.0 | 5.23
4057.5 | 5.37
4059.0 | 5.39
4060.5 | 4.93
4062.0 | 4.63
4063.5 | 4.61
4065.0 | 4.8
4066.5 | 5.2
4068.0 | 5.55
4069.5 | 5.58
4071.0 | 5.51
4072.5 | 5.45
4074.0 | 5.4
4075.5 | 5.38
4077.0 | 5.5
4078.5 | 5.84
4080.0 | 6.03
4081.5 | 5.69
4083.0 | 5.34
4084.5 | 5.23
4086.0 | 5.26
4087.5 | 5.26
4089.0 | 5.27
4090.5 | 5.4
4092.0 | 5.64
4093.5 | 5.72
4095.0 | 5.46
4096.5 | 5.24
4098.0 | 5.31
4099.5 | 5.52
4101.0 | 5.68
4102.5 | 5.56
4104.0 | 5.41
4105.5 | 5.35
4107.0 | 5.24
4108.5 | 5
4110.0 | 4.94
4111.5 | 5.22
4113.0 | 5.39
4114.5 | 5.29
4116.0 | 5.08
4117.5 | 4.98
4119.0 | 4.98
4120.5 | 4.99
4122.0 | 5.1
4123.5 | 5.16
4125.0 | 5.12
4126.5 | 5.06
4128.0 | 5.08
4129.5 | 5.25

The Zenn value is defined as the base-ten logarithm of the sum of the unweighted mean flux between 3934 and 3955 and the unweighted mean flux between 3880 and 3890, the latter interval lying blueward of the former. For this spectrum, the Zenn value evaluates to 1.04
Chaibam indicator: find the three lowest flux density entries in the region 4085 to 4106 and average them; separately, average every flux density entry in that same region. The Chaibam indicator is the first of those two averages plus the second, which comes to 10.69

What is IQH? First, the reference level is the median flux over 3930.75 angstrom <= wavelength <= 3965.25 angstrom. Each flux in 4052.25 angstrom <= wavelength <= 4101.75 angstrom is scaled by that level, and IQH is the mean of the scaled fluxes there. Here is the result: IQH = 1.00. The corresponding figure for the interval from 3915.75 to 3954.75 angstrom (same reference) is 1.00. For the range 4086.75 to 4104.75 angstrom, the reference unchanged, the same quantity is 1.01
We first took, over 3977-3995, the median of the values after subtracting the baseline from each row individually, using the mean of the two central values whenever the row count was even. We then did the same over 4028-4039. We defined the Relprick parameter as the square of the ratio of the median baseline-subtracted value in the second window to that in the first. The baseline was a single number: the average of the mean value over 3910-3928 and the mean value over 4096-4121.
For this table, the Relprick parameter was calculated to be 1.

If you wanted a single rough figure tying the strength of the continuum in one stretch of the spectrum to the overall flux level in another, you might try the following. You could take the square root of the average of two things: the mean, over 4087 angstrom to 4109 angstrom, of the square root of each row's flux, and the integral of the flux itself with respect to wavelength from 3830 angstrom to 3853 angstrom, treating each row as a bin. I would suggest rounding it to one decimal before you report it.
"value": 8.1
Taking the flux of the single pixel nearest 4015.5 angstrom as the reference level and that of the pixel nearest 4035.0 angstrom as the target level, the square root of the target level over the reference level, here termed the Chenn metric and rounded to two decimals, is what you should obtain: 1.04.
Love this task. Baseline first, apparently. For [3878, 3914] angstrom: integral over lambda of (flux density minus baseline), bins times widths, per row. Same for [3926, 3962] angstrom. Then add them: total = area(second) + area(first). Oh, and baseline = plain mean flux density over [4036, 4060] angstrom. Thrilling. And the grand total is 17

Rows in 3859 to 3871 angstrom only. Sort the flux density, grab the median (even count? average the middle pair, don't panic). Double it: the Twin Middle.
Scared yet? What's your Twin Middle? 11.8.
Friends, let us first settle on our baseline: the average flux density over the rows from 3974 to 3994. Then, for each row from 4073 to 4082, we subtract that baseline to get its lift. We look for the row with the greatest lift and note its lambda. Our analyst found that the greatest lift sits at 4080.0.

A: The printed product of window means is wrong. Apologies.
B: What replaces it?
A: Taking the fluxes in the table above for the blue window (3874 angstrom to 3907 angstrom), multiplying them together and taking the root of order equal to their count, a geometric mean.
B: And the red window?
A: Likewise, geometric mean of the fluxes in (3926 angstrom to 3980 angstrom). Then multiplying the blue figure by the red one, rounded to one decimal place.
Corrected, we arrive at 29.1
